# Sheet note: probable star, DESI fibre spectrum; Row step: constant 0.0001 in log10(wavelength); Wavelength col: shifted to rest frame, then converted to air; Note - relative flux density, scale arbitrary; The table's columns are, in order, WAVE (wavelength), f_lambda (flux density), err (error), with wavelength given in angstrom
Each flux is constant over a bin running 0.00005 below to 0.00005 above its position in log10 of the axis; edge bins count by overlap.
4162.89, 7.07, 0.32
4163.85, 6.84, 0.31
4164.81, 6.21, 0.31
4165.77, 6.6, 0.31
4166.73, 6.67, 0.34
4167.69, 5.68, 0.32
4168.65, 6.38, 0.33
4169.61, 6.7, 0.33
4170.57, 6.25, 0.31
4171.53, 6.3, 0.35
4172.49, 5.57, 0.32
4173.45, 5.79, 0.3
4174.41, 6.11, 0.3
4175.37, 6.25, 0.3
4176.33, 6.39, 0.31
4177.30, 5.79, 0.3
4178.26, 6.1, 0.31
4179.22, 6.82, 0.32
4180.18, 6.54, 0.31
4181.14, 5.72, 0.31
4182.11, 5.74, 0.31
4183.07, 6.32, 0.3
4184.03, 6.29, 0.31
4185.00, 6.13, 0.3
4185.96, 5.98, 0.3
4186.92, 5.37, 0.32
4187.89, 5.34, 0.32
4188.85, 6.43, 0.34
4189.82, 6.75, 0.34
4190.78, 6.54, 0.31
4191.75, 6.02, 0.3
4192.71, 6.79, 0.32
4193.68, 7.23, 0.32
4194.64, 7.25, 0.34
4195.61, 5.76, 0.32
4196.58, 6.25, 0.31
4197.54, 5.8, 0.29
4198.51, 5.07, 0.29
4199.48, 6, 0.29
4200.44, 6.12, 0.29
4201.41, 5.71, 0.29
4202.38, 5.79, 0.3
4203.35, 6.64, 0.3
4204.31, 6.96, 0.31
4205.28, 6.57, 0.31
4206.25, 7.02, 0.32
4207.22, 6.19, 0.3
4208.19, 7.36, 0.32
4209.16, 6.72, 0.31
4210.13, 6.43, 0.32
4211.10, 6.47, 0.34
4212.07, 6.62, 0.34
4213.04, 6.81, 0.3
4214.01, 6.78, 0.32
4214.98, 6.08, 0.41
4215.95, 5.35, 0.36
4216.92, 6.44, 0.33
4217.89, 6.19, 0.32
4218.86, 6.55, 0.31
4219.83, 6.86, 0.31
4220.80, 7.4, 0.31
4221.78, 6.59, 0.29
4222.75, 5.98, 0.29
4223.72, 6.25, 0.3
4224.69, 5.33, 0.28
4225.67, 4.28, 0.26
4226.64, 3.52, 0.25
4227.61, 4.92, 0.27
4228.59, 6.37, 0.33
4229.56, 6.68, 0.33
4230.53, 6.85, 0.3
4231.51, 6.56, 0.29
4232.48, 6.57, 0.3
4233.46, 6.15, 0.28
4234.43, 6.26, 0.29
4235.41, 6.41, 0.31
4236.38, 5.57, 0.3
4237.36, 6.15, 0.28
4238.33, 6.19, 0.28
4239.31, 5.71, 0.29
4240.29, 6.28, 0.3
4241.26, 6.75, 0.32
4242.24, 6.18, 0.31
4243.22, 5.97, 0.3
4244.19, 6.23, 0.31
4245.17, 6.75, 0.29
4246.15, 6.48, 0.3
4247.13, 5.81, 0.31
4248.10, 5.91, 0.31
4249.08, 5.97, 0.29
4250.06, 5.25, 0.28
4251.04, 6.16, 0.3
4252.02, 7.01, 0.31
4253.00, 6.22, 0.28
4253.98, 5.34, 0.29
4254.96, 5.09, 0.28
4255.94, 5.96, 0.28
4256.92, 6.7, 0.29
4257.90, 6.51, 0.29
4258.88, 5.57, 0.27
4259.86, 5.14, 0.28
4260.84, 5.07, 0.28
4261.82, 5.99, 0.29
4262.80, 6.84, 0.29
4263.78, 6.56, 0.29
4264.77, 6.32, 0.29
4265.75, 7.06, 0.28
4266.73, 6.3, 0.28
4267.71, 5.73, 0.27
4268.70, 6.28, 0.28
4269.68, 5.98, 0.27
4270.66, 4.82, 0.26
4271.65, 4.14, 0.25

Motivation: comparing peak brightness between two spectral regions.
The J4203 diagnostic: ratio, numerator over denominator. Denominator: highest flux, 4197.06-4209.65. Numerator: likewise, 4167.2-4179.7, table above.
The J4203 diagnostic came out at 0.927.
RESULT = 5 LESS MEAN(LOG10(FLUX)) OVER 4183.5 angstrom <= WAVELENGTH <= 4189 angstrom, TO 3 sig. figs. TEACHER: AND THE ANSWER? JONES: 4.23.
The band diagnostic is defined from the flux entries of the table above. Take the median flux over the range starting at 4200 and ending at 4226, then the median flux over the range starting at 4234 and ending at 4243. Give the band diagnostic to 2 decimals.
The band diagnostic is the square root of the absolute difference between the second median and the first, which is 0.53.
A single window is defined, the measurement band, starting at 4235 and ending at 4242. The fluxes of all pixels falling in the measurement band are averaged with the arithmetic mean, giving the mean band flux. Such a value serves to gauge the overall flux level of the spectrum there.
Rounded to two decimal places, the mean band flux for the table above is 6.15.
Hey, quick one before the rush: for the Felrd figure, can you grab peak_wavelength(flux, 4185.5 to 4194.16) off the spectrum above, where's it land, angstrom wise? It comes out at 4193.68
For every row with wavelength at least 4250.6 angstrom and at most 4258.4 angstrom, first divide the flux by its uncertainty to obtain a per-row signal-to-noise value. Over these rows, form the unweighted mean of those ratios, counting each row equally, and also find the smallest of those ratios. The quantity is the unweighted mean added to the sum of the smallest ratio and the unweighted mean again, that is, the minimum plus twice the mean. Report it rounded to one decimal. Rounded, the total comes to 60.4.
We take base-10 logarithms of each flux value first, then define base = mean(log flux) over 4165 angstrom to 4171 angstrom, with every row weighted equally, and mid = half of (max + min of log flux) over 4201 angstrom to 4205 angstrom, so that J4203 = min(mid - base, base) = 0.00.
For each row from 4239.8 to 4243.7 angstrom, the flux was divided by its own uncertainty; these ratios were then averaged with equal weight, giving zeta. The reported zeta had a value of 20.5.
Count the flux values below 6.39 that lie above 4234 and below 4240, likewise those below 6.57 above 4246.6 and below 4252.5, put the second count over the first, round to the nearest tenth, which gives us 1.0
